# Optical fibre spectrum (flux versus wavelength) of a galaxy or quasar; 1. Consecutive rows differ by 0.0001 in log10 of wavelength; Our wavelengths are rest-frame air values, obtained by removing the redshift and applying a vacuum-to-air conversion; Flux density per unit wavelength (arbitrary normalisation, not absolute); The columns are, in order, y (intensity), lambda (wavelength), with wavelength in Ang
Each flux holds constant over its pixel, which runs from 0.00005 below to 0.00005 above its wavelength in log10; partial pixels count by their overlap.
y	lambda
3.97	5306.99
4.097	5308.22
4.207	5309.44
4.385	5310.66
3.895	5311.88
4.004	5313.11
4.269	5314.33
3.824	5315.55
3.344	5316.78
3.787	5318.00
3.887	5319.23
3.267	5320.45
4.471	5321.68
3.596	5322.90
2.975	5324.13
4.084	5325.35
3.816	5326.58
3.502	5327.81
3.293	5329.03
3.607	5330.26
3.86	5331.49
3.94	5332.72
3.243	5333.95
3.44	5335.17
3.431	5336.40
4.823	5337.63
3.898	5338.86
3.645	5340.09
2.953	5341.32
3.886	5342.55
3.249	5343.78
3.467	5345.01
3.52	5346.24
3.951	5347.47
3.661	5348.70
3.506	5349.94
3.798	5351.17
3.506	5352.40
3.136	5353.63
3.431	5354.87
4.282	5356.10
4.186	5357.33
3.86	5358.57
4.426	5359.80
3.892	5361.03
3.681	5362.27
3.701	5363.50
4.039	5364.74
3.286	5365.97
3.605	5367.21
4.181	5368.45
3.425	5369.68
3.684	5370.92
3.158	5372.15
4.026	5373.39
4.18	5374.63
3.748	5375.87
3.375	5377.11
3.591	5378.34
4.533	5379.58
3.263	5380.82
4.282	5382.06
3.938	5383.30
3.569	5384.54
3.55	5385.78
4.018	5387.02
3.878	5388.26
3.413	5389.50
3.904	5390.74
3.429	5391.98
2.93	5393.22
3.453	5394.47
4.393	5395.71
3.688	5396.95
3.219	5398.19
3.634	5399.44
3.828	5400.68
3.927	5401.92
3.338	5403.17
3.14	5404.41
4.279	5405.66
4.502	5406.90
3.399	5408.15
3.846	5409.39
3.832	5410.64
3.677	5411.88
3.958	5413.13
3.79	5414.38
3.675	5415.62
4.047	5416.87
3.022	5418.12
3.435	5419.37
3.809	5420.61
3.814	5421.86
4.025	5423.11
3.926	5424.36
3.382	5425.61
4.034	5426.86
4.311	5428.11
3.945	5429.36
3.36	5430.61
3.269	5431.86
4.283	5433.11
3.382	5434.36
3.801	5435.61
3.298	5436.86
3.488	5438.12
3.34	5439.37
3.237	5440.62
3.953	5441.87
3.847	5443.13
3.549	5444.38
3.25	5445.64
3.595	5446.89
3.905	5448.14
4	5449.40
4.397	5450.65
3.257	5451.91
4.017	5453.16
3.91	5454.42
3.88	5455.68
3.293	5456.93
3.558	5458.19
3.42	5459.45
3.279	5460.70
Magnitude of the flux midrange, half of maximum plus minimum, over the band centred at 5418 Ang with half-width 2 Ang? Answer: -1.37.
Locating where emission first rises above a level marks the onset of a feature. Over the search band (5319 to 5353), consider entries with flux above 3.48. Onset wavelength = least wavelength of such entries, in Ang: 5319.23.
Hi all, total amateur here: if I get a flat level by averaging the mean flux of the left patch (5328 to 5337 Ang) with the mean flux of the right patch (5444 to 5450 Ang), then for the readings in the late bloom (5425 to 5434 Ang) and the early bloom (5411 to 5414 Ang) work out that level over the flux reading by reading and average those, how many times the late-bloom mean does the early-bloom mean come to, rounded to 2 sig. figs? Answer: 0.98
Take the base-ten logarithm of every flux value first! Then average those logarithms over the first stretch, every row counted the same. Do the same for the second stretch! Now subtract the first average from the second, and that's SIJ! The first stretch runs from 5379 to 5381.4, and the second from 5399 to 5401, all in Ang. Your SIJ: -0.013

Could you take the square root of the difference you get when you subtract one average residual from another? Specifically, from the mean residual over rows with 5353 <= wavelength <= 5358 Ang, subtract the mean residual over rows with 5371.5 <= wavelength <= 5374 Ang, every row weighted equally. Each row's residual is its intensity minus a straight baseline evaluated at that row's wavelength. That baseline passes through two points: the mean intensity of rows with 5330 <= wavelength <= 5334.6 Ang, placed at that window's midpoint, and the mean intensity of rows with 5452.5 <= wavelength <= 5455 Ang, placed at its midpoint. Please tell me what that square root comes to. 0.46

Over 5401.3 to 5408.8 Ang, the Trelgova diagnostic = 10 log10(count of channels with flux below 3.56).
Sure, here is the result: 4.8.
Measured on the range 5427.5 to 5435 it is 4.8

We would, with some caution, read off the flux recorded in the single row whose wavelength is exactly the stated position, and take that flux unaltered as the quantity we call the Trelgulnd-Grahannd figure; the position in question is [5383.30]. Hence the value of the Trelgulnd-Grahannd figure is 3.938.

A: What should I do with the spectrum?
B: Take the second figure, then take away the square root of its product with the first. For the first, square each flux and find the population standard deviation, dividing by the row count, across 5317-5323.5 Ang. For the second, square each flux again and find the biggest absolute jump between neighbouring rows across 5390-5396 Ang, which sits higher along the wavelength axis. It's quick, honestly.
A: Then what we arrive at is 2.6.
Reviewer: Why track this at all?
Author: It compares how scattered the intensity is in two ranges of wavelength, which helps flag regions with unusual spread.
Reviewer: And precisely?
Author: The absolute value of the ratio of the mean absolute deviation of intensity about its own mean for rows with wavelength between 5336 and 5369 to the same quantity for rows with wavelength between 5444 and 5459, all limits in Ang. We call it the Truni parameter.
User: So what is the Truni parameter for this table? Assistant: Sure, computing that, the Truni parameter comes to 1.07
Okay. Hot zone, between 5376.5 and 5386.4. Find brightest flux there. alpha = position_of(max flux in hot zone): 5379.58 Ang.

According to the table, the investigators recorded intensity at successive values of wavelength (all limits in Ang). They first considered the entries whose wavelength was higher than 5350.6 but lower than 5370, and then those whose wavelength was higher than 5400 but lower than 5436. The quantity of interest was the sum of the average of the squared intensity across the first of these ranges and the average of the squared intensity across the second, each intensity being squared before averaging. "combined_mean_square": 28.7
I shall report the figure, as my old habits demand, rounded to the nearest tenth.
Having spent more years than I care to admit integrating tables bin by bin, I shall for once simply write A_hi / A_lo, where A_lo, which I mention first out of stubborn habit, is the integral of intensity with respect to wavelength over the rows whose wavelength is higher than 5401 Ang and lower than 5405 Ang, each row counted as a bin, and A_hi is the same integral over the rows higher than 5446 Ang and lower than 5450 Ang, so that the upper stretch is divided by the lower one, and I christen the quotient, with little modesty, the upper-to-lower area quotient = 1.1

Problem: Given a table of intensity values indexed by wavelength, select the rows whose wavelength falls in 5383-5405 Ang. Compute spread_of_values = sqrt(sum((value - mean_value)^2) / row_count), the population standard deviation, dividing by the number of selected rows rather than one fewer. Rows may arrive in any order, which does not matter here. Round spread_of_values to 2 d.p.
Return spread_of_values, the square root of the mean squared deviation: 0.35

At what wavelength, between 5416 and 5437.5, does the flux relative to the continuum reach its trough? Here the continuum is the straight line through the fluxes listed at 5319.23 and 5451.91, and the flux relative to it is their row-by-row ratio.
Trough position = 5418.12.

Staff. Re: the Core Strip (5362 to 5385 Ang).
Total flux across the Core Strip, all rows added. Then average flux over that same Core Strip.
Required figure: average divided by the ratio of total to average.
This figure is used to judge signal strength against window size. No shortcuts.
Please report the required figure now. 0.20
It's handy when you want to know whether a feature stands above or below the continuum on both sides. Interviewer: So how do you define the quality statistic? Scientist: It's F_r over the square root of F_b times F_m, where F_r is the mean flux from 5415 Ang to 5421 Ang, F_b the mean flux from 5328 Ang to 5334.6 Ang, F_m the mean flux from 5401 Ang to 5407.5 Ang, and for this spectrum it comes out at 0.969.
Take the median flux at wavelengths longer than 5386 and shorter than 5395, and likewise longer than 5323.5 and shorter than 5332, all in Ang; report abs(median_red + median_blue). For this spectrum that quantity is 7.06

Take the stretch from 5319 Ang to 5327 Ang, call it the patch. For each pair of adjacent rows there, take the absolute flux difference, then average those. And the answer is 0.78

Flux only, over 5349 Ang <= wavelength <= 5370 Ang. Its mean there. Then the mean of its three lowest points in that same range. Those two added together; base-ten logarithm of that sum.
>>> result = 0.848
